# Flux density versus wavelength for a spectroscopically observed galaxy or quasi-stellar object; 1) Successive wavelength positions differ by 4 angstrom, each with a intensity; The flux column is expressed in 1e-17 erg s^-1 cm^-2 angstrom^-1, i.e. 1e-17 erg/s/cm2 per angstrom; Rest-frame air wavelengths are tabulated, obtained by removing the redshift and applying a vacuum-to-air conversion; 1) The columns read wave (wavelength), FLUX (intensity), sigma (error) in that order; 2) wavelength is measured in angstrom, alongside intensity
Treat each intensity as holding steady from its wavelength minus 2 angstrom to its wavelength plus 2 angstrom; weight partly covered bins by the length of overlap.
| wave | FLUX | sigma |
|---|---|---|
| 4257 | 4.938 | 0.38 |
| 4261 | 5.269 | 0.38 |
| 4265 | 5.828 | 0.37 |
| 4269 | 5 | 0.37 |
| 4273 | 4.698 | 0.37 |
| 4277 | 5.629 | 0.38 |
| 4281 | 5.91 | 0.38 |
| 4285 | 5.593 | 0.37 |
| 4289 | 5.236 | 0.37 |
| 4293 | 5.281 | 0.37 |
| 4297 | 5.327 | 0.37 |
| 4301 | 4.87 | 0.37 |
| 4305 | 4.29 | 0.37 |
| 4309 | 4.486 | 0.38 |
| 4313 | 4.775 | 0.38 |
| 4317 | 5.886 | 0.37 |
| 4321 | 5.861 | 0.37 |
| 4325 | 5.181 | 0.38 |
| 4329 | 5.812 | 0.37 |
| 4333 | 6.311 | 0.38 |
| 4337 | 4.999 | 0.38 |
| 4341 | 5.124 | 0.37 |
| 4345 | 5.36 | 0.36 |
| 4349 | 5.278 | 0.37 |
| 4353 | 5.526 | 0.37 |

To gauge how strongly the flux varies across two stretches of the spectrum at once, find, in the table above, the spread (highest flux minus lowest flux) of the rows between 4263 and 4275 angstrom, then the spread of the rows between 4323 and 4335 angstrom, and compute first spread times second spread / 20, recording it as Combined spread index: 0.064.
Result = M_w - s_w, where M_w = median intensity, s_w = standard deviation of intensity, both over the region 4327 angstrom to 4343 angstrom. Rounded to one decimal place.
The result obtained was 4.9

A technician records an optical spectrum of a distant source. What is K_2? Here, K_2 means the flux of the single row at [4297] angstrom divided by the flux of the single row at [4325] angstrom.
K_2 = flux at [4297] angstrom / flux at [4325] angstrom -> 1.03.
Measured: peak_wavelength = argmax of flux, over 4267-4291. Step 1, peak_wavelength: 4281 angstrom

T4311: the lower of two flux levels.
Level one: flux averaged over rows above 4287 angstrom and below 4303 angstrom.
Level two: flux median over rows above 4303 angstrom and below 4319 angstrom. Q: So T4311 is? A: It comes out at 4.63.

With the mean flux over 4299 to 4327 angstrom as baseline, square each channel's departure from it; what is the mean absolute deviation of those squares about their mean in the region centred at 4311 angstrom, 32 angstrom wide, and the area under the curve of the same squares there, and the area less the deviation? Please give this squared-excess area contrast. 9.6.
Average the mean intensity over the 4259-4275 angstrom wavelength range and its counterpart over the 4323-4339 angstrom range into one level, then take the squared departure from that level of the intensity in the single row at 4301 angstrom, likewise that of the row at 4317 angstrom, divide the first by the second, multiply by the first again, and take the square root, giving 0.54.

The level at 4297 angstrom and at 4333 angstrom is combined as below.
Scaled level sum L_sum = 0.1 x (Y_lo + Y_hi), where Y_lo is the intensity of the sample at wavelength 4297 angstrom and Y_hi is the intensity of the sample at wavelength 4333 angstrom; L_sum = 1.16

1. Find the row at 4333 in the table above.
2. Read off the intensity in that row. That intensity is 6.311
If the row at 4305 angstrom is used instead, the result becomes 4.29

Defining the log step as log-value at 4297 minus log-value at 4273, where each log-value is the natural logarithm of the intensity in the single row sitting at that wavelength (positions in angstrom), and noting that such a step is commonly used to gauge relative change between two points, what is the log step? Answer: 0.13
